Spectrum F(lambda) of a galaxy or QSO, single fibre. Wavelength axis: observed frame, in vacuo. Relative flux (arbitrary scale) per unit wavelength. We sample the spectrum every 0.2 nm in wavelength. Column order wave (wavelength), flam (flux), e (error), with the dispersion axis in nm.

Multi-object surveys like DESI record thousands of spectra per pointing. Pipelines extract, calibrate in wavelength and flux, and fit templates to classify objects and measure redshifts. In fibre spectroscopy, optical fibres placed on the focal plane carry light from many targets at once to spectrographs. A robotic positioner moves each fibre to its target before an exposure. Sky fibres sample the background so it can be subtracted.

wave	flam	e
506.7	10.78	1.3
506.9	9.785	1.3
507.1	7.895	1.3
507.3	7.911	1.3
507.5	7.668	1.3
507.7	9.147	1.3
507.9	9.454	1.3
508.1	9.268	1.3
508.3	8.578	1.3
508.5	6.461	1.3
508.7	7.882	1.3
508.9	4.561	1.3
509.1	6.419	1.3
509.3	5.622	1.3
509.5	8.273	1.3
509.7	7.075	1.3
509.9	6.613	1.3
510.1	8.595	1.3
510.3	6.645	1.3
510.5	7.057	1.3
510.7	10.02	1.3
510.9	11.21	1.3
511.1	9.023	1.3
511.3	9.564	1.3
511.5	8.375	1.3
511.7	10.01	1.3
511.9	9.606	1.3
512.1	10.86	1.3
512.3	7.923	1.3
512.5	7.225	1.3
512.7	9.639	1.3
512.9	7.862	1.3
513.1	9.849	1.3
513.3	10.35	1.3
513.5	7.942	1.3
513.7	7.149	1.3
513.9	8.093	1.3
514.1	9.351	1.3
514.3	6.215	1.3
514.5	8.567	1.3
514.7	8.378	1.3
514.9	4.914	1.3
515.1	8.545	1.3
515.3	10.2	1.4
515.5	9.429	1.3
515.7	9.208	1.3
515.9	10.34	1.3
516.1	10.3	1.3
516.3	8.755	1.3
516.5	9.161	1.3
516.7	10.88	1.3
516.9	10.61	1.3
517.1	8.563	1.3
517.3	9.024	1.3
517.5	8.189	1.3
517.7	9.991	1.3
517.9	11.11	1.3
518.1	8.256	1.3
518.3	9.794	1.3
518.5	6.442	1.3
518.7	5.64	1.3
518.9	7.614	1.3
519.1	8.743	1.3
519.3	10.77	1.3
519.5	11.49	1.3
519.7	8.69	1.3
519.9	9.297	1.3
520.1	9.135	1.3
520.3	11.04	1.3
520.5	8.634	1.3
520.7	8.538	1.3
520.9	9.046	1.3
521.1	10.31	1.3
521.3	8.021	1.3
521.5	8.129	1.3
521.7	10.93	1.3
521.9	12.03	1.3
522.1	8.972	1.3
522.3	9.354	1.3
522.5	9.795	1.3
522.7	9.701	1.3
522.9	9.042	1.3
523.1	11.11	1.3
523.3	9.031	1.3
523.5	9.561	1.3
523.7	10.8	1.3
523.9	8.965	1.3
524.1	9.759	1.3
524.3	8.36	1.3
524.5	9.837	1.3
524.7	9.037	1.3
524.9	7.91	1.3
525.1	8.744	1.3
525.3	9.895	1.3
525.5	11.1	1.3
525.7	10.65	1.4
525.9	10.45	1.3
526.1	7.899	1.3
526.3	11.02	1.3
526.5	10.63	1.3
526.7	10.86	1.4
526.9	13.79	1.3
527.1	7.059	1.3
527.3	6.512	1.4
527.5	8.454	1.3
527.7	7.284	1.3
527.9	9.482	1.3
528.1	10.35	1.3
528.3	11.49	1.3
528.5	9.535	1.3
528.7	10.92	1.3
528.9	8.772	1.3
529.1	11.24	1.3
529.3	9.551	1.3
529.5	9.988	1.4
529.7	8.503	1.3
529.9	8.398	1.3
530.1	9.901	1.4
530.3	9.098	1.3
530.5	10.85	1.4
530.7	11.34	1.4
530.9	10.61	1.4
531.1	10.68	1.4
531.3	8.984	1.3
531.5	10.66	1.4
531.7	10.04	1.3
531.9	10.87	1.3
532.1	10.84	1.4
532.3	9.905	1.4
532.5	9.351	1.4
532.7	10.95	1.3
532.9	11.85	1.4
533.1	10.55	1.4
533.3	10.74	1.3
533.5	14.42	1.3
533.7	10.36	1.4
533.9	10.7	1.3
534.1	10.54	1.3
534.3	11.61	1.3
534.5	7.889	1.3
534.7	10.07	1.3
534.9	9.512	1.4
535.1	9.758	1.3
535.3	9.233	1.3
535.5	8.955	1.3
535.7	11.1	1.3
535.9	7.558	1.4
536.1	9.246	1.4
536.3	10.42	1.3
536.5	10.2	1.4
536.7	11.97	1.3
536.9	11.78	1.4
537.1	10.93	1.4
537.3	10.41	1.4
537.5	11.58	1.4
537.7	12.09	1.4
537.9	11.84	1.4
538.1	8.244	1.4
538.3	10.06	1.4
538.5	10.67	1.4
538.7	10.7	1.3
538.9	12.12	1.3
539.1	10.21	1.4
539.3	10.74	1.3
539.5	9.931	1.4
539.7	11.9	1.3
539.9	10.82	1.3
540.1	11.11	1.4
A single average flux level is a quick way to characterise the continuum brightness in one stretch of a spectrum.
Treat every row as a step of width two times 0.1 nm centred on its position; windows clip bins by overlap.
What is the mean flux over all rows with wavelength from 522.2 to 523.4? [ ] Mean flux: 9.7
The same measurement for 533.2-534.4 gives 11.4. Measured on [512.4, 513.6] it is 8.8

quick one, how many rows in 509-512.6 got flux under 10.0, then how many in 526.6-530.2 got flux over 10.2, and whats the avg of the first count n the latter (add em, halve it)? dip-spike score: 10.0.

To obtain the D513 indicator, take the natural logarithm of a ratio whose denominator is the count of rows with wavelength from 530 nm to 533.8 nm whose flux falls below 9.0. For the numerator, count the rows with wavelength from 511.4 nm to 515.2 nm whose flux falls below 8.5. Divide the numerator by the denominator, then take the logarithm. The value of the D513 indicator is 2.3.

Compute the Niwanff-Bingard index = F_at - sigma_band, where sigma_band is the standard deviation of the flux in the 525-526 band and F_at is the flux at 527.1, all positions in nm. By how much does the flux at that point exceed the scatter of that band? 6.2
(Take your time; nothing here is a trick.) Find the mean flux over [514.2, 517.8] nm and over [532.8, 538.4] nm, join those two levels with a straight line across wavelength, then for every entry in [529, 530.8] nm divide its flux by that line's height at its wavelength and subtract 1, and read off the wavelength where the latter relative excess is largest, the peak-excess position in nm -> 529.1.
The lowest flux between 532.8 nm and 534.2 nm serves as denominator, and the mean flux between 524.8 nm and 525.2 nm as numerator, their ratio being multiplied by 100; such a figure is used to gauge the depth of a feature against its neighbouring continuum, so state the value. 80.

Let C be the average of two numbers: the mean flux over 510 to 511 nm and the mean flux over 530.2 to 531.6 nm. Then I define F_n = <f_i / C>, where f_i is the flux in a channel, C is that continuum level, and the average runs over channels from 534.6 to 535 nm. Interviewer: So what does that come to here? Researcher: 1.0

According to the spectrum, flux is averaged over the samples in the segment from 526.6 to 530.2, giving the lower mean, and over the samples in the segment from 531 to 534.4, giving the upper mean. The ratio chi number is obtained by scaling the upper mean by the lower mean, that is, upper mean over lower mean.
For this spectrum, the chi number 1.13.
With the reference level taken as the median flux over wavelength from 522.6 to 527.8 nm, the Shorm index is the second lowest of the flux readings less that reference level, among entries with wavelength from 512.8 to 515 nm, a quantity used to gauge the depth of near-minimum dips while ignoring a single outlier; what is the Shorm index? -3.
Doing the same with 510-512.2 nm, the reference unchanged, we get -3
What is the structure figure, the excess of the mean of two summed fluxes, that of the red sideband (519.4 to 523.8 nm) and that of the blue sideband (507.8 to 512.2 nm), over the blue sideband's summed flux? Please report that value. 16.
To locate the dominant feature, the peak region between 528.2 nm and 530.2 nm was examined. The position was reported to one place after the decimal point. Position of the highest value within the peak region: 528.3 nm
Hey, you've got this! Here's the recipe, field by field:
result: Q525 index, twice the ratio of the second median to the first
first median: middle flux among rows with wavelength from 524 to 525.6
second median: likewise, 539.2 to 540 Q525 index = 2.3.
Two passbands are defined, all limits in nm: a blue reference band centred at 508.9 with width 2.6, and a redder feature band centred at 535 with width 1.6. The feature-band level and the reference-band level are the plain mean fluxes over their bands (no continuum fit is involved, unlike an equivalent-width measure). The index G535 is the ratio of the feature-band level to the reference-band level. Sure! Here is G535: 1.30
